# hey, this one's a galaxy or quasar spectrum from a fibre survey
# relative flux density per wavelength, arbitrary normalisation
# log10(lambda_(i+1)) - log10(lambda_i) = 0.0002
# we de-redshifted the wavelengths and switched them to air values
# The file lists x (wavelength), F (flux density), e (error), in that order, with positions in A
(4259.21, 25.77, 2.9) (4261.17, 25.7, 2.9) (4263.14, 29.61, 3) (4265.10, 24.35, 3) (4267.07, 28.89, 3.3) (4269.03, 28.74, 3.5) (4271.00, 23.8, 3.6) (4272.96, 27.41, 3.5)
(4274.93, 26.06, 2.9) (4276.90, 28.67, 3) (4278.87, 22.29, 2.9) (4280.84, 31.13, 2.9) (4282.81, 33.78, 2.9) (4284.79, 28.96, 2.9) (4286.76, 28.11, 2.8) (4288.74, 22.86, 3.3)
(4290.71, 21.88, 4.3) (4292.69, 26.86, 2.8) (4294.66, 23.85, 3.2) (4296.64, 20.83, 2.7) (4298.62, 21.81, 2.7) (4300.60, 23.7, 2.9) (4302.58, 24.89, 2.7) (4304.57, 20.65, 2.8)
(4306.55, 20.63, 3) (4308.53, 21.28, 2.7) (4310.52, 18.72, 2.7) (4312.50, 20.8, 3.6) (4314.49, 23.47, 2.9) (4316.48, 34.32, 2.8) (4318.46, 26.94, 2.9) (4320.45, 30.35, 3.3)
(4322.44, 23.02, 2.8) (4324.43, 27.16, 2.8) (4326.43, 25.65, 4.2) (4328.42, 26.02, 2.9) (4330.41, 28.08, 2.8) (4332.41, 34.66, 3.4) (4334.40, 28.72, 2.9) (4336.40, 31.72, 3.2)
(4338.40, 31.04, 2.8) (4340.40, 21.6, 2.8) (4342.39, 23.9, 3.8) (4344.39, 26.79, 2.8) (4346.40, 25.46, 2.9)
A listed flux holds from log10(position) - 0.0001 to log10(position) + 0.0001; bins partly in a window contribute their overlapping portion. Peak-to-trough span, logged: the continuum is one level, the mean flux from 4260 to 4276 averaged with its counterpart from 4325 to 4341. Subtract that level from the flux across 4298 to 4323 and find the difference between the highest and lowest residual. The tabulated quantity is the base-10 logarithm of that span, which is 1.19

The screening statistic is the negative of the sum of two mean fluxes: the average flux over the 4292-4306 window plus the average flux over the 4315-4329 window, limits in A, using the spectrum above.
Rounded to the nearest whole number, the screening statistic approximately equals -51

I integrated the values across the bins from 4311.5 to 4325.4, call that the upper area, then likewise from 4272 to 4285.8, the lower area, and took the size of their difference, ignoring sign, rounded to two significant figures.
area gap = 21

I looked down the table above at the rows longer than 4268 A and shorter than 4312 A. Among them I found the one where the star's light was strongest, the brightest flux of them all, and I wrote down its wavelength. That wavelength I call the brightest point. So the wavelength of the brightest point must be 4282.81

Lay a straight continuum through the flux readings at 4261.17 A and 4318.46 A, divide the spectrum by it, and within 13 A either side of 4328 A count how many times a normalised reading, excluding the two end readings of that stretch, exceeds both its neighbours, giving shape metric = 4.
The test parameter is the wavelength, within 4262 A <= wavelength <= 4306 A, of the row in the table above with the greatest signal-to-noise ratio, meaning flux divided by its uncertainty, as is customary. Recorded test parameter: 4282.81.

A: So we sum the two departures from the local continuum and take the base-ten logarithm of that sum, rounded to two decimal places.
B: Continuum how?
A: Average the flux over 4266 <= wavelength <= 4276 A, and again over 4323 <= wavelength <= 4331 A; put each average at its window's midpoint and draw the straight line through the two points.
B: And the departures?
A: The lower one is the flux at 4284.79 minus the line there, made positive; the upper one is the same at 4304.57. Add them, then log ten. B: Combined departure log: 0.91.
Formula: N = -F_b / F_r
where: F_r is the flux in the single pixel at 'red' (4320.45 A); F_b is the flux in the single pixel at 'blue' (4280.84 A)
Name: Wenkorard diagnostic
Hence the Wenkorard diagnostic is -1.026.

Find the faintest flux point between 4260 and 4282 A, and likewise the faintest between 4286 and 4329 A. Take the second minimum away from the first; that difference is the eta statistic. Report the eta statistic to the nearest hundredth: 3.57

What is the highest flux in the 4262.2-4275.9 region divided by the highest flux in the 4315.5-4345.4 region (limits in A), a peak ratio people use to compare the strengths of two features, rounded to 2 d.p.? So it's 0.85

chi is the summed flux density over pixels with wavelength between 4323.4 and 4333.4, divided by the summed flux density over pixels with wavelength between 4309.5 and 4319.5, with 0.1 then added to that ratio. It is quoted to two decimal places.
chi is 1.24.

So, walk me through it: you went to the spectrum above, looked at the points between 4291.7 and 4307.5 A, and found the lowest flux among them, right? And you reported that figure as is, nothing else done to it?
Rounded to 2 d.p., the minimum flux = 20.63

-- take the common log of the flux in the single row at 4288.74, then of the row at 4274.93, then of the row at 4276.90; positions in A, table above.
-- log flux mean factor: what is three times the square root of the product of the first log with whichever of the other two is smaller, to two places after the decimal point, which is 4.16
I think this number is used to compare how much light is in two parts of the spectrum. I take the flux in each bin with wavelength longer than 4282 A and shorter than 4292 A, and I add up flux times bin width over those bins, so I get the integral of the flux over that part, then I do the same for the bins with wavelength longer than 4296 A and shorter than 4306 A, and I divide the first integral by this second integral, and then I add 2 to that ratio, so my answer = 3.21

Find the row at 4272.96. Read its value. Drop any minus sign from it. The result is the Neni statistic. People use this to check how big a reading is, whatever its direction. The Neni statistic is 27.4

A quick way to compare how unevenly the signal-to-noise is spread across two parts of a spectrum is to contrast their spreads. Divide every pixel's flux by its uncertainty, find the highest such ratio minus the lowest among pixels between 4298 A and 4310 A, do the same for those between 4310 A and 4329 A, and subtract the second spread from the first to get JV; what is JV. -4.1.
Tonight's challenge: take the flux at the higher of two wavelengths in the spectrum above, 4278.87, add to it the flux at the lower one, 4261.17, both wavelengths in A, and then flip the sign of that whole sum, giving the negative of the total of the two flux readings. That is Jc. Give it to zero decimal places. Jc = -48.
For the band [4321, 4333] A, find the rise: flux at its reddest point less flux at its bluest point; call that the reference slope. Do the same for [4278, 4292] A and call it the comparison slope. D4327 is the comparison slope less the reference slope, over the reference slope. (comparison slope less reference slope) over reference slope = -1.0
